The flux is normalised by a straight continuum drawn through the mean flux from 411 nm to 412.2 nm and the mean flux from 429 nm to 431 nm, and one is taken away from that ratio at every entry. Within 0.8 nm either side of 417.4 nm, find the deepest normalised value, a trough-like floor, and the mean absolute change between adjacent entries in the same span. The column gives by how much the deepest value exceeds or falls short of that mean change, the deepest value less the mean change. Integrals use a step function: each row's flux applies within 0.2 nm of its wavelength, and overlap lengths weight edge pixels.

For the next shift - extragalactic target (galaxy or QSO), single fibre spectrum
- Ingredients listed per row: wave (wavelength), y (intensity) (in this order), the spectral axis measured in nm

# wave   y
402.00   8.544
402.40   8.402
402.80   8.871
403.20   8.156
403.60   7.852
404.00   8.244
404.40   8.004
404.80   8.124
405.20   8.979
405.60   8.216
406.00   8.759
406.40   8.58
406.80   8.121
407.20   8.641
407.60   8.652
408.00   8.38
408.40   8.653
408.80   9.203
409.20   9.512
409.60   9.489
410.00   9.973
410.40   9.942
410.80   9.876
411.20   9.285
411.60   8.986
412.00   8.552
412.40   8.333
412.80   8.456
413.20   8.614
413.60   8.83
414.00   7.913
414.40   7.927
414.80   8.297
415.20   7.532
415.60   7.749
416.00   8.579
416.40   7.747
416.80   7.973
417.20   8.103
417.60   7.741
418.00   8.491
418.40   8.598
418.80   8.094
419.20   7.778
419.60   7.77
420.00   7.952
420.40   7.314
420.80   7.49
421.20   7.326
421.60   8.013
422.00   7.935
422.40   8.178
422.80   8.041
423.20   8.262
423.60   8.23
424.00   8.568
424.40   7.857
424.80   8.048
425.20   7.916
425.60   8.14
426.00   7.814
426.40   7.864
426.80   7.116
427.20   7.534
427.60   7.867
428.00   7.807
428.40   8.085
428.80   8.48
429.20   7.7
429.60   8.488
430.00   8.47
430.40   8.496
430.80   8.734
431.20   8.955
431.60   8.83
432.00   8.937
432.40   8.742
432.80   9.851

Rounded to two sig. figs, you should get -0.16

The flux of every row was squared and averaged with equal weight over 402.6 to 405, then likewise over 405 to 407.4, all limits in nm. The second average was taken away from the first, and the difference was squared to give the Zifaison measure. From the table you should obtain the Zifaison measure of 32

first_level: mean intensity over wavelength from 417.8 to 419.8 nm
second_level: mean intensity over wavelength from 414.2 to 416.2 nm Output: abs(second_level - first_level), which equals 0.13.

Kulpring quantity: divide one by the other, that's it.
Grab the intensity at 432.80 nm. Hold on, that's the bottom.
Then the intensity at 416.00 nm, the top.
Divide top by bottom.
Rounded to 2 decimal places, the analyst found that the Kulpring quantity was 0.87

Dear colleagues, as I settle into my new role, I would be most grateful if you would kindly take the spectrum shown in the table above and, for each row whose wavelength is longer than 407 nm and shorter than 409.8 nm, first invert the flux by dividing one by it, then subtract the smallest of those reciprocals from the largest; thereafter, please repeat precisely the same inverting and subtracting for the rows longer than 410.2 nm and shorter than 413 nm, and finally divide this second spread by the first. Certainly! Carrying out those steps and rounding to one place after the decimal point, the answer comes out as 1.4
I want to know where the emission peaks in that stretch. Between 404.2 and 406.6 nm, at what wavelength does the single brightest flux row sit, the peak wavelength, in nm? 405.20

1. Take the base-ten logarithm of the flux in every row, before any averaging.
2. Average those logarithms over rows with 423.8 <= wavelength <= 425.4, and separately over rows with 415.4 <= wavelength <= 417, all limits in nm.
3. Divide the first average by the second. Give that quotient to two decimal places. 1.01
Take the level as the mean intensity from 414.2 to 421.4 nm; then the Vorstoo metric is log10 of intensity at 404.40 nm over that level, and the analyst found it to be 0.005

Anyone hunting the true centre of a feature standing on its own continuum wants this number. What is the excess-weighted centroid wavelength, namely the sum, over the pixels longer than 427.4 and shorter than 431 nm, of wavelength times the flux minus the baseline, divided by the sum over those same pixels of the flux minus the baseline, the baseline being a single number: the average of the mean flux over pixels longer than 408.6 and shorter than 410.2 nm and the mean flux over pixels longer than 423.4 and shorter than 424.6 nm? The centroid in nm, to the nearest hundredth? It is 428.76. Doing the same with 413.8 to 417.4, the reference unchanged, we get 415.56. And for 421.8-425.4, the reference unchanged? 423.63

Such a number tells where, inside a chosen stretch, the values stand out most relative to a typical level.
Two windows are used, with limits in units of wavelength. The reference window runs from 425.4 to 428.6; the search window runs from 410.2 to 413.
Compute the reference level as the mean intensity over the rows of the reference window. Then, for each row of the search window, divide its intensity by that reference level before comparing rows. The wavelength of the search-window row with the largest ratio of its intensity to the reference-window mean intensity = 410.40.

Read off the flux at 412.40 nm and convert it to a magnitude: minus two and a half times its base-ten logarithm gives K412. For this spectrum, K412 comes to -2.30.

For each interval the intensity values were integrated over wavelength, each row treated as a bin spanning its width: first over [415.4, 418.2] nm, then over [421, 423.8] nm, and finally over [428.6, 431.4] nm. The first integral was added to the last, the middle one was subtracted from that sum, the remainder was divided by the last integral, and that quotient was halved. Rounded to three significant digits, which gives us 0.503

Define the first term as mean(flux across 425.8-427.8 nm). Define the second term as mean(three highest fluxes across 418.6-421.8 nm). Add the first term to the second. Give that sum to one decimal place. 15.7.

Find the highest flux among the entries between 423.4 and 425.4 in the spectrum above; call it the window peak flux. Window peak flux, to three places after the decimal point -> 8.568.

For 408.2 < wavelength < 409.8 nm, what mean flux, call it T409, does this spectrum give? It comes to 9.2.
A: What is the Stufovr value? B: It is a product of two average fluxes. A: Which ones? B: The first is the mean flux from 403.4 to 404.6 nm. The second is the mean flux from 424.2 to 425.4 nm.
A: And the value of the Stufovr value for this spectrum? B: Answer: 64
